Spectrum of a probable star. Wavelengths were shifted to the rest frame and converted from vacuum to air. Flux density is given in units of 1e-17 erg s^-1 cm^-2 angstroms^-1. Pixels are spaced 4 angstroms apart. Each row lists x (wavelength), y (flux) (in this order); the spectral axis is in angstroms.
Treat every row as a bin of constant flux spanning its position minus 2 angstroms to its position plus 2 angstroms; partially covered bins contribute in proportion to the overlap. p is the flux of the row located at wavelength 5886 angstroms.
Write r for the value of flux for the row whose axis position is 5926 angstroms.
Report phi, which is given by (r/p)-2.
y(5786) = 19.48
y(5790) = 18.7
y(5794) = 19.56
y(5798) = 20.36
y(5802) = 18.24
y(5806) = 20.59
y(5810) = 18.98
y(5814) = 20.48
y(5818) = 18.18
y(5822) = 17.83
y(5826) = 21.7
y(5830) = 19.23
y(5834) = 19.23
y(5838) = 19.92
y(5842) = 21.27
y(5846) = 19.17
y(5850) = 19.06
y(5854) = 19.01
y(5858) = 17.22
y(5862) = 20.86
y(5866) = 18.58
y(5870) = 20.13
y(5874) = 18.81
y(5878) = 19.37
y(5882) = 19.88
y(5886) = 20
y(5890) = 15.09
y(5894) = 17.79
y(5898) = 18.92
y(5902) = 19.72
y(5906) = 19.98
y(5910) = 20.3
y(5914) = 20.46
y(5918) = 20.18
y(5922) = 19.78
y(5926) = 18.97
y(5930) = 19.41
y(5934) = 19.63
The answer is -1.05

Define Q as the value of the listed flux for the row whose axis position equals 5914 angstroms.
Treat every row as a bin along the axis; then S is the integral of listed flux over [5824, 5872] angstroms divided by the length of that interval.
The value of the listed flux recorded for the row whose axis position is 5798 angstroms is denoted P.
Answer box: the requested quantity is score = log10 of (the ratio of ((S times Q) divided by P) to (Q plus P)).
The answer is -0.316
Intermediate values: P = 20.36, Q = 20.46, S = 19.6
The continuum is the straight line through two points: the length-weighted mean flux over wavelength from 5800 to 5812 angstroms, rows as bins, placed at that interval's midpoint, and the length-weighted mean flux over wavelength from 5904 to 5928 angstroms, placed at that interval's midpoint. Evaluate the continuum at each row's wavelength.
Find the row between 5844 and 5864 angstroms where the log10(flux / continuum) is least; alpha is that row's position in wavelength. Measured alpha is 5858 angstroms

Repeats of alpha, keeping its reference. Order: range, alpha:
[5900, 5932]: 5926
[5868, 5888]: 5874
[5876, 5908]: 5890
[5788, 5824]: 5822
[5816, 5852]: 5822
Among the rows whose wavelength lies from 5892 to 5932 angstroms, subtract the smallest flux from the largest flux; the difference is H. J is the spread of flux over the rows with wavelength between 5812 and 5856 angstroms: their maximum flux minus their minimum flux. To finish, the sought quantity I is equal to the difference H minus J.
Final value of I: -1.2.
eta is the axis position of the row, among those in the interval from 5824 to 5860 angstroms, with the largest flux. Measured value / 5826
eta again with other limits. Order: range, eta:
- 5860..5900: 5862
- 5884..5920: 5914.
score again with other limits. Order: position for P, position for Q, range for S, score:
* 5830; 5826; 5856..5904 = -0.284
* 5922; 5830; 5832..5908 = -0.321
